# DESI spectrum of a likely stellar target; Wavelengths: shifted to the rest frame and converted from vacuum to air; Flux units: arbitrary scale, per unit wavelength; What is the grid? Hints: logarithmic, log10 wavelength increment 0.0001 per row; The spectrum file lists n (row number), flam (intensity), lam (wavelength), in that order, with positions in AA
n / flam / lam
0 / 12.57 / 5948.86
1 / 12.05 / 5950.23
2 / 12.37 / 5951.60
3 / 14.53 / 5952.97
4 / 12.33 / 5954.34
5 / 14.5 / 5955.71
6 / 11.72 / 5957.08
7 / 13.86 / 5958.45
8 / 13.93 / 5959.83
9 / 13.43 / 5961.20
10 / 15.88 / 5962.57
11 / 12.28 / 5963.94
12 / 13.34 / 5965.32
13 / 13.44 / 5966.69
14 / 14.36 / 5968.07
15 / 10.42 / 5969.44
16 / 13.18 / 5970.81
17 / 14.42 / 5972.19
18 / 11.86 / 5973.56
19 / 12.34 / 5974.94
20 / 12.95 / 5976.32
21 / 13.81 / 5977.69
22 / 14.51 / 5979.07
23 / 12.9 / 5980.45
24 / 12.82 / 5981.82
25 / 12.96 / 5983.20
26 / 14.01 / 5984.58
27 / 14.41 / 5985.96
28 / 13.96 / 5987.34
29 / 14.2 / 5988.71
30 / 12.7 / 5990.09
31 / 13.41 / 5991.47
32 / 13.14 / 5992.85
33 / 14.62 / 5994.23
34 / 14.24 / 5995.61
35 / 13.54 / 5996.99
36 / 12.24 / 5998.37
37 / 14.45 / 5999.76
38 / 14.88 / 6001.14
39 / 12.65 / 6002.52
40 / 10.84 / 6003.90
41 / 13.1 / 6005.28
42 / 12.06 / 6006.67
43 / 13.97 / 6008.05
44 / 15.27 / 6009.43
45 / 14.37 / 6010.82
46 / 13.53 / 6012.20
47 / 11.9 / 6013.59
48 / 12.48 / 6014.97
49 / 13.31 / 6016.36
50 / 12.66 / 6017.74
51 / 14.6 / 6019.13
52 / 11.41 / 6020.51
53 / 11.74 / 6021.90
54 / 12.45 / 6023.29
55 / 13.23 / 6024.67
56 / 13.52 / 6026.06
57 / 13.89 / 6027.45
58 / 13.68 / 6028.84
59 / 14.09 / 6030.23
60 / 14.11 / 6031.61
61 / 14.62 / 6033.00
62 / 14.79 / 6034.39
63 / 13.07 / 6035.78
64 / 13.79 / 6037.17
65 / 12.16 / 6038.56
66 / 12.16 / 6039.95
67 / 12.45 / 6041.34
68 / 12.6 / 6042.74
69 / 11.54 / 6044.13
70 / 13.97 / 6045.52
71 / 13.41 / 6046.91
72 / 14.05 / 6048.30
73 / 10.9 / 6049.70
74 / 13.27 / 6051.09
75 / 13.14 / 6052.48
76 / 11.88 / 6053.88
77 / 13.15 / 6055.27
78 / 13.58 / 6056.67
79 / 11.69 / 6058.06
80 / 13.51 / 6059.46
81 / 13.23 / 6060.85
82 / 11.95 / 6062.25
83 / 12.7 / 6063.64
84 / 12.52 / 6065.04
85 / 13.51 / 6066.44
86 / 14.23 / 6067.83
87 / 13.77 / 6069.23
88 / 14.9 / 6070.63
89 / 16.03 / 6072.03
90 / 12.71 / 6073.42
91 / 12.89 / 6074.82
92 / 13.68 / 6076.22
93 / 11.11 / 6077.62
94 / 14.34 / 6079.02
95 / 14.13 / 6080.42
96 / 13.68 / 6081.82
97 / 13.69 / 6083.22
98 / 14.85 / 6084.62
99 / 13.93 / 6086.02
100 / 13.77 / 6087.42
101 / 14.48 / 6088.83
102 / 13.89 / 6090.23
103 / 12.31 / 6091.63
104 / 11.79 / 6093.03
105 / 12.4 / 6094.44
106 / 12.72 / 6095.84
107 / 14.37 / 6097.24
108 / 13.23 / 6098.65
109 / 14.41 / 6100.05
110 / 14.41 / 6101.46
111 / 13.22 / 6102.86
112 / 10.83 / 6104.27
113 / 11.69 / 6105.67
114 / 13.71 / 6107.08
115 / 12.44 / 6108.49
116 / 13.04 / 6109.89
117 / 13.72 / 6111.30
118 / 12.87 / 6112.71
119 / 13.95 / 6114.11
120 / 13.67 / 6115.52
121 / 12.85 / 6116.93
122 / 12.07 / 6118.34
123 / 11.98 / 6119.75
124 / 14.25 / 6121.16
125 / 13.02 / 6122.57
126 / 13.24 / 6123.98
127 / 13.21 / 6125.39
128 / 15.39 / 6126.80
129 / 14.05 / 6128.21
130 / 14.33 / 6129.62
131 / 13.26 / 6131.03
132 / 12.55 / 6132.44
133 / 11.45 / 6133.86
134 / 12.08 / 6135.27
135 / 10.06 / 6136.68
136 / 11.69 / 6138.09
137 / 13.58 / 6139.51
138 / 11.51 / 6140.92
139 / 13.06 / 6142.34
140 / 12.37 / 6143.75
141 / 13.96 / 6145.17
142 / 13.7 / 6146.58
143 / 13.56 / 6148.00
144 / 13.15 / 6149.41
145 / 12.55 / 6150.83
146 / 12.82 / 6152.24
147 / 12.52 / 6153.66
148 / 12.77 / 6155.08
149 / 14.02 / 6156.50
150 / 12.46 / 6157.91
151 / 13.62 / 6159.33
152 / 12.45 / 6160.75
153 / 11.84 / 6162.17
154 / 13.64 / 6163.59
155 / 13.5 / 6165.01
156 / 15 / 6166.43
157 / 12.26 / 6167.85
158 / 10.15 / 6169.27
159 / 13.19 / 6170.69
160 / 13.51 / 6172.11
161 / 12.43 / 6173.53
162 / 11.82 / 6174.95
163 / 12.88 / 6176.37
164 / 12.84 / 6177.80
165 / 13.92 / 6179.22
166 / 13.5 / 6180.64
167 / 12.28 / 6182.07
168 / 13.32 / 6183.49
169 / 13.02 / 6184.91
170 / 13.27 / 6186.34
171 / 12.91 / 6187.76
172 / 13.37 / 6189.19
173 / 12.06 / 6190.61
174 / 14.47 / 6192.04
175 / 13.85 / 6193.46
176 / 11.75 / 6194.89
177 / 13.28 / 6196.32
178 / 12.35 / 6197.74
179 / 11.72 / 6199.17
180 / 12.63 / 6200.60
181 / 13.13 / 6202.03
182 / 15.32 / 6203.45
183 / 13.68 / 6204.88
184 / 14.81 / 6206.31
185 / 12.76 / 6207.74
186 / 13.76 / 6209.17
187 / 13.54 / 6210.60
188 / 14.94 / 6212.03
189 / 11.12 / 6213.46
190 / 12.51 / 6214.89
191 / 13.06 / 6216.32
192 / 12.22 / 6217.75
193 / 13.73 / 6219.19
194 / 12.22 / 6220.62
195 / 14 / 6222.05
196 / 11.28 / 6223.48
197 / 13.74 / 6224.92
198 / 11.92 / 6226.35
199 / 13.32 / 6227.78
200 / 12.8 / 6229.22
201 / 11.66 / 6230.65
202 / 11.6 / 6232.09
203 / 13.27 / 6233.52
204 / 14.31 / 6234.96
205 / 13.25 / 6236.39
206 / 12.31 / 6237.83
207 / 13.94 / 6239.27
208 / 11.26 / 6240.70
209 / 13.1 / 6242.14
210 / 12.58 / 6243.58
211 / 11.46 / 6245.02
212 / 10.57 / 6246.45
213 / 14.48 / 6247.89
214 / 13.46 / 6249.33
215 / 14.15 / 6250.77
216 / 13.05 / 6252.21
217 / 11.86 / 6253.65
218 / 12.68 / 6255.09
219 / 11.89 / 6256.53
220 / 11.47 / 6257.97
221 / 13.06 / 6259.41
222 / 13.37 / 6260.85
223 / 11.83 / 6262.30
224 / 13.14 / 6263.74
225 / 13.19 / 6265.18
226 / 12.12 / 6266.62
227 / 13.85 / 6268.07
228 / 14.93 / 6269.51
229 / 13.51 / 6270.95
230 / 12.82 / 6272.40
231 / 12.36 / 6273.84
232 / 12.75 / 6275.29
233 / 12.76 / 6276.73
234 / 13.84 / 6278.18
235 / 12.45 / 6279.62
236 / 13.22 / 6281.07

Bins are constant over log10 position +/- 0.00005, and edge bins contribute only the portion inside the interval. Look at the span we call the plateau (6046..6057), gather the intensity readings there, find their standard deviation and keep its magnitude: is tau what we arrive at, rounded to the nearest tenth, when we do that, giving 1.0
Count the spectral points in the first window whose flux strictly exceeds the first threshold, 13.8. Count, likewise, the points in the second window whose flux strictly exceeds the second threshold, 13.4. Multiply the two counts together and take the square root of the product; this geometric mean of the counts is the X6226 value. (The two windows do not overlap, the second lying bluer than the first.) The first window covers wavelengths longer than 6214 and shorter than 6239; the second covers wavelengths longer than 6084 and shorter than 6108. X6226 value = 4.2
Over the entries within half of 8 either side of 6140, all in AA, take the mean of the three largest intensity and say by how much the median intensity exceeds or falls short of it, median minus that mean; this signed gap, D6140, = -0.97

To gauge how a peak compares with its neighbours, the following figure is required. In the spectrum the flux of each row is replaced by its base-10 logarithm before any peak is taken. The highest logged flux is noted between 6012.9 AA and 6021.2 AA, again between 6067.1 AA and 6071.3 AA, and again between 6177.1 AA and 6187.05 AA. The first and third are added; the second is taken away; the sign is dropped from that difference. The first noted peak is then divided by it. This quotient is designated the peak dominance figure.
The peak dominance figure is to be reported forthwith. 1.03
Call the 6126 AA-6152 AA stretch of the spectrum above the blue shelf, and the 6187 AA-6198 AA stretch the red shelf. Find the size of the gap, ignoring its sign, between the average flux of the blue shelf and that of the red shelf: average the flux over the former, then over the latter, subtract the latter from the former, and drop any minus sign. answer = 0.1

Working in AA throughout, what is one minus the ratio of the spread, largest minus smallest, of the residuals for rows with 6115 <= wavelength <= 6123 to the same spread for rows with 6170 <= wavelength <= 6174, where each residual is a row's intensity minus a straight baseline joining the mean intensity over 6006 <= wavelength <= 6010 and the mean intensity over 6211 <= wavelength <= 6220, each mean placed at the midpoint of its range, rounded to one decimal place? -1.1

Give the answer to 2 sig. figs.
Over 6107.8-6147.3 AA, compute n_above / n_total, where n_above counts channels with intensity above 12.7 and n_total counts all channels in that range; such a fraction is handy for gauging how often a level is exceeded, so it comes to 0.64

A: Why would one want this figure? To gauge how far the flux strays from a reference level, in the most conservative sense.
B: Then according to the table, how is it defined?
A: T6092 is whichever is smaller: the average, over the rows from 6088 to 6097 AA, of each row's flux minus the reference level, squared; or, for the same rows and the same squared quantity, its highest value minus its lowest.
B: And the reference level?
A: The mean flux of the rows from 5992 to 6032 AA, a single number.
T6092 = 1.0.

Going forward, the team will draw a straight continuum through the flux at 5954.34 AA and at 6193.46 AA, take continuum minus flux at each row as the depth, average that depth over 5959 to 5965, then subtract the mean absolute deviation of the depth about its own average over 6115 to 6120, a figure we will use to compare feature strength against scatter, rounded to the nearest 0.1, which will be -2.1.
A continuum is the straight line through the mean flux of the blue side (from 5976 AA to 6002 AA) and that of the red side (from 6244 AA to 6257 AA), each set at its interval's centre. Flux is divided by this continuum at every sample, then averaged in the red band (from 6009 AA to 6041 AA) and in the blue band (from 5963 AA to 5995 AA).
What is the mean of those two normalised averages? 0.978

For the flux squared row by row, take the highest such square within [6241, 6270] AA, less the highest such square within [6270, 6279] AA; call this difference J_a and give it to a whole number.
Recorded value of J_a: 31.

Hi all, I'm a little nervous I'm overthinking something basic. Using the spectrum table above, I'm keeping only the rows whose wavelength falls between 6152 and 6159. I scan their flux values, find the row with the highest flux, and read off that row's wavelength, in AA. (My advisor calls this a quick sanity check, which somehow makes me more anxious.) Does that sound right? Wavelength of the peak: 6156.50 AA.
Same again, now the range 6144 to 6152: 6145.17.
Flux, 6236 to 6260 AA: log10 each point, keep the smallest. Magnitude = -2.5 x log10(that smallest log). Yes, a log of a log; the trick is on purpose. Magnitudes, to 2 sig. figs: -0.026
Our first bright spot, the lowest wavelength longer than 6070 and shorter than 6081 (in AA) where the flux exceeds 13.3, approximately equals 6070.63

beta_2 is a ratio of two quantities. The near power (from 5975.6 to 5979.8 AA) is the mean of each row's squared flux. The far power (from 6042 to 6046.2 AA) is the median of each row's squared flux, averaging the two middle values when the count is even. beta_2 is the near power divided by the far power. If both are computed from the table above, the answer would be 1.19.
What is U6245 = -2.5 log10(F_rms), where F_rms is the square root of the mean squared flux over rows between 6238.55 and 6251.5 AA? -2.77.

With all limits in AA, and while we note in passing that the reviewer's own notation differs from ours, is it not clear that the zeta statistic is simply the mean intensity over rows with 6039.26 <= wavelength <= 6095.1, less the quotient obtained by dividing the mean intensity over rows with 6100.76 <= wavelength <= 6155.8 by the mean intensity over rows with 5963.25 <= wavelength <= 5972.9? 12.2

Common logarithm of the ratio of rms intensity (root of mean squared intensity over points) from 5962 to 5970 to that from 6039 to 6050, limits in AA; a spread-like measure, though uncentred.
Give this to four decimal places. 0.0238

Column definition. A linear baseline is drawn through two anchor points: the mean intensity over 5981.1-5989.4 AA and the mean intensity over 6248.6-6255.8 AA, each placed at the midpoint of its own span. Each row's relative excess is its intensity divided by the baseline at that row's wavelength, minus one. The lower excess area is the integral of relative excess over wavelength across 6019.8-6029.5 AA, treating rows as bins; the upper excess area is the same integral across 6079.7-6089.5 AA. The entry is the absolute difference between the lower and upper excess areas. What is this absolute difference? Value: 1.0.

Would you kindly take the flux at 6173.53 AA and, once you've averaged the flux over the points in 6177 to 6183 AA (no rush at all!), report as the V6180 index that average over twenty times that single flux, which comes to 0.0528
